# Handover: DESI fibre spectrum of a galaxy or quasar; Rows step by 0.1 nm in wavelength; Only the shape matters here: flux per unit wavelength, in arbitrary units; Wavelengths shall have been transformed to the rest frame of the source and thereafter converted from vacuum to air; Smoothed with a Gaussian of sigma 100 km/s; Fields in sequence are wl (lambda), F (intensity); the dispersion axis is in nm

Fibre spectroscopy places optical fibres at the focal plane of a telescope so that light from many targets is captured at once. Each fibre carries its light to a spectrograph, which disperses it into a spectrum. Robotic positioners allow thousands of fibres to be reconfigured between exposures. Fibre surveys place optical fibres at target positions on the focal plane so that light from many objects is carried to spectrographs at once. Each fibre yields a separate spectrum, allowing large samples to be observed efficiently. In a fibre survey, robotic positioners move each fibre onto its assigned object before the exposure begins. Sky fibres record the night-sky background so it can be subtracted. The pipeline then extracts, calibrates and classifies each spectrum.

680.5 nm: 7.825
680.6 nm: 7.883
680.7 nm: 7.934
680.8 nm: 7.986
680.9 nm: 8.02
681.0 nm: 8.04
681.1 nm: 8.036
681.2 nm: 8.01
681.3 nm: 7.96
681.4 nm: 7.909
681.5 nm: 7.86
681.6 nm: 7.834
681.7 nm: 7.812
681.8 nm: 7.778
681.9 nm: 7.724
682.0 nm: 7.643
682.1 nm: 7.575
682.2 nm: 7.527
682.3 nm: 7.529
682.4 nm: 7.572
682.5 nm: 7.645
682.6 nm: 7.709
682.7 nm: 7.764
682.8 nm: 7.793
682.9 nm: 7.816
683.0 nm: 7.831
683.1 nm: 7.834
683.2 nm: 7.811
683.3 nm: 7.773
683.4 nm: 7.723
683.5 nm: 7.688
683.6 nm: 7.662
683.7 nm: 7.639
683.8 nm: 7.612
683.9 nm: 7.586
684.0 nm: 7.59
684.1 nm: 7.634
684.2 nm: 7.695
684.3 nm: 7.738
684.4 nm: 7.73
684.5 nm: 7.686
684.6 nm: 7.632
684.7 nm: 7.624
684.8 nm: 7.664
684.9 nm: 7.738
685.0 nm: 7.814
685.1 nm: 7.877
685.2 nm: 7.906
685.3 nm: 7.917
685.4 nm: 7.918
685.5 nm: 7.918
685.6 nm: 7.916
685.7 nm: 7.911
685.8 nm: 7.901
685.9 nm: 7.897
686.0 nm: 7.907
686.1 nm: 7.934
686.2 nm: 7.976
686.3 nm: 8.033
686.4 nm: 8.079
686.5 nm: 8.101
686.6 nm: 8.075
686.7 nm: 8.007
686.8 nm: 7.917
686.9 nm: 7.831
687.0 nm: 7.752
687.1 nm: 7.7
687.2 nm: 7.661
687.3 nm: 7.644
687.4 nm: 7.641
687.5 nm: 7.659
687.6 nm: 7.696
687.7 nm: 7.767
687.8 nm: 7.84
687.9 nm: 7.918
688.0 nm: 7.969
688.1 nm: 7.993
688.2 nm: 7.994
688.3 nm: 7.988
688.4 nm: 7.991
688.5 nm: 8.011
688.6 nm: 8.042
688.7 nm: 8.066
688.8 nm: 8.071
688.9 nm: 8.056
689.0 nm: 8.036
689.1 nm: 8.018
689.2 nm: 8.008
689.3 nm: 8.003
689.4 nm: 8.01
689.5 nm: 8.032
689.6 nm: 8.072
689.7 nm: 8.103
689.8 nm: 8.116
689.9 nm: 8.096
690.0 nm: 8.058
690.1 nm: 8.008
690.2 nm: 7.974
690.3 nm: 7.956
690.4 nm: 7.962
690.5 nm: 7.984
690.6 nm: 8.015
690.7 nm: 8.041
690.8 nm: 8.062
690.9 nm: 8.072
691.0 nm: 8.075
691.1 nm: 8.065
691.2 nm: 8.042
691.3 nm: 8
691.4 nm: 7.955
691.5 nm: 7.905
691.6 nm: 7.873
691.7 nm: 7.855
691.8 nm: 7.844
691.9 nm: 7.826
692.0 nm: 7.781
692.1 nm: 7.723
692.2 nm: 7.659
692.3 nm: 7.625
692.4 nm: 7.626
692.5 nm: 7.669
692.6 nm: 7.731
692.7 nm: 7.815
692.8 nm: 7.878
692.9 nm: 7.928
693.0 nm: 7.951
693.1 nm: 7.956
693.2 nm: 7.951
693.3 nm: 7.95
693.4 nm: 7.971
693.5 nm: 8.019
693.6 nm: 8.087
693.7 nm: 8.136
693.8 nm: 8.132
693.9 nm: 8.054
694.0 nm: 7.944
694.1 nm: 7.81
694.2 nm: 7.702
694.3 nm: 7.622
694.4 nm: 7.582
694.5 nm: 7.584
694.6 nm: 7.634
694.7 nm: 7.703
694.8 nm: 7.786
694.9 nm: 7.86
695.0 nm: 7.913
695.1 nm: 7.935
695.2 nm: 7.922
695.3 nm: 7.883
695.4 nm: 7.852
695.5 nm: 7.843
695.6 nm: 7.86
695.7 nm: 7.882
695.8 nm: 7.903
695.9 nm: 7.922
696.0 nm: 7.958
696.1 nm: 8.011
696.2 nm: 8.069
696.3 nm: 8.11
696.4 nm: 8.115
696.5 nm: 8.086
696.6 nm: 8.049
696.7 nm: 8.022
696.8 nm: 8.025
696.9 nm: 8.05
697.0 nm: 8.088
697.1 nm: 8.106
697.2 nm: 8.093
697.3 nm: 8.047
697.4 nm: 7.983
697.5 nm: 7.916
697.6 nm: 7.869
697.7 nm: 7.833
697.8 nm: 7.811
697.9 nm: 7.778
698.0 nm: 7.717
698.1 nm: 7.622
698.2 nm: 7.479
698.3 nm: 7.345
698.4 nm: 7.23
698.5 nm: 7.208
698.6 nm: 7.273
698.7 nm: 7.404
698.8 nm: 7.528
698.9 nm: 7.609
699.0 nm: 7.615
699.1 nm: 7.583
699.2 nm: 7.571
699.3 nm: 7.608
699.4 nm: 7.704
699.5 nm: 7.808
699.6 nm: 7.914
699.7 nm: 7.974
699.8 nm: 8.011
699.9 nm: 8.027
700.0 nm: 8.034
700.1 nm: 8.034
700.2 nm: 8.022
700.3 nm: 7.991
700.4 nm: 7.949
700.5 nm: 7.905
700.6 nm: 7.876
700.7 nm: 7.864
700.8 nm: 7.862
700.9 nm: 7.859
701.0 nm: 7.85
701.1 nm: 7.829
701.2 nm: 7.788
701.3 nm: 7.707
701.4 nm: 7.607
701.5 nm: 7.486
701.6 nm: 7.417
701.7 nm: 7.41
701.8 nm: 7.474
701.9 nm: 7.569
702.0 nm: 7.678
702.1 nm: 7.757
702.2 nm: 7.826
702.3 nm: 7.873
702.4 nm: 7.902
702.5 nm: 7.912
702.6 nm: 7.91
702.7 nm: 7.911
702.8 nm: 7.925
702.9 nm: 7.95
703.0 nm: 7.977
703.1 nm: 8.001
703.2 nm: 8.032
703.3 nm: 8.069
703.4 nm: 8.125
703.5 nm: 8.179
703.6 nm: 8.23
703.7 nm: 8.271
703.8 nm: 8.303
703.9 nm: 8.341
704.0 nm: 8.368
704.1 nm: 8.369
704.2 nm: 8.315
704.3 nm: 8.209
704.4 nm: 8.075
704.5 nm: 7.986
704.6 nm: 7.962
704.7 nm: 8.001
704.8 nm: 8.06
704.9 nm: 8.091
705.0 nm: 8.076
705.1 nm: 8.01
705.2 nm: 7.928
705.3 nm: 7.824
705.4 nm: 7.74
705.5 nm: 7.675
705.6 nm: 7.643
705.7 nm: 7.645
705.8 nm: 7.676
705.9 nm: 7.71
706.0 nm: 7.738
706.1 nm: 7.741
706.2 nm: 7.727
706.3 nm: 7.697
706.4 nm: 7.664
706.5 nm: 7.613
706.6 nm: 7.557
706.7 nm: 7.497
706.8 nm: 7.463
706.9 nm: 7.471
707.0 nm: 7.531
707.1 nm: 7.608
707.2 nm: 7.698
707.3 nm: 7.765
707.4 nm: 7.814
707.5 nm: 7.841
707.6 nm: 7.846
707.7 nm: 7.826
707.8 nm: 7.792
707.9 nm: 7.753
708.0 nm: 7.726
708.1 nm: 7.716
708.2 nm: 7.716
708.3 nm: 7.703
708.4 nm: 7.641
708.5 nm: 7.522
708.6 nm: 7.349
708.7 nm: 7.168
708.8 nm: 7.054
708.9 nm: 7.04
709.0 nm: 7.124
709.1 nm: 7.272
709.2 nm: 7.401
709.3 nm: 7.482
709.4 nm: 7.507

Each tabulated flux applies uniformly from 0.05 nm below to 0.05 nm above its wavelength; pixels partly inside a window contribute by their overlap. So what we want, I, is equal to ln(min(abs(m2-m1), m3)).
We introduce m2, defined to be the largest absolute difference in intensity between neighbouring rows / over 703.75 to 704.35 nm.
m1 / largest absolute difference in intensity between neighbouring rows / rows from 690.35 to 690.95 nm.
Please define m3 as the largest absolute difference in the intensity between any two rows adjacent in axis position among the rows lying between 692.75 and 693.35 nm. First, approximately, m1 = 0.03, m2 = 0.11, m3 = 0.050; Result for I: -3.0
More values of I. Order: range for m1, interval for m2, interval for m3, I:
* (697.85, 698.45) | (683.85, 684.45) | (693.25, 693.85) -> -2.7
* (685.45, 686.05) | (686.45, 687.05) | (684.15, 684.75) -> -2.9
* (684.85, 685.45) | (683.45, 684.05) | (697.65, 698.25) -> -3.0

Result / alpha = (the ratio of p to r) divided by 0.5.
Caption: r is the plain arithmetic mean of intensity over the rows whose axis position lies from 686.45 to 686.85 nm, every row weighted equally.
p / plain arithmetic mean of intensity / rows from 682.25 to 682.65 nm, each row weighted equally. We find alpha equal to 1.90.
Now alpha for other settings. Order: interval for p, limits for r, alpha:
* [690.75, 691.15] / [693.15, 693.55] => 2.02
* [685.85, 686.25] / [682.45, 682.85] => 2.05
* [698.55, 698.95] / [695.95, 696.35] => 1.85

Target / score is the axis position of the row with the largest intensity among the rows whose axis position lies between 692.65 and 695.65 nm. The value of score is 693.7 nm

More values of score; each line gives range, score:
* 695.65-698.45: 696.4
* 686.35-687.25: 686.5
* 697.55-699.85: 699.8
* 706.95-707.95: 707.6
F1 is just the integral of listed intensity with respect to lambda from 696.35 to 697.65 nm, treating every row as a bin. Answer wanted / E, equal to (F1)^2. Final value 109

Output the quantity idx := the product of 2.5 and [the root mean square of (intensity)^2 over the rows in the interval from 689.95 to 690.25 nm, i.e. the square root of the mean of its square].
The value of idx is 161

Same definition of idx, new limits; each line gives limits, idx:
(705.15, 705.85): 150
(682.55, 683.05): 151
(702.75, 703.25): 159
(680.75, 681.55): 159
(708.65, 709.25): 129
